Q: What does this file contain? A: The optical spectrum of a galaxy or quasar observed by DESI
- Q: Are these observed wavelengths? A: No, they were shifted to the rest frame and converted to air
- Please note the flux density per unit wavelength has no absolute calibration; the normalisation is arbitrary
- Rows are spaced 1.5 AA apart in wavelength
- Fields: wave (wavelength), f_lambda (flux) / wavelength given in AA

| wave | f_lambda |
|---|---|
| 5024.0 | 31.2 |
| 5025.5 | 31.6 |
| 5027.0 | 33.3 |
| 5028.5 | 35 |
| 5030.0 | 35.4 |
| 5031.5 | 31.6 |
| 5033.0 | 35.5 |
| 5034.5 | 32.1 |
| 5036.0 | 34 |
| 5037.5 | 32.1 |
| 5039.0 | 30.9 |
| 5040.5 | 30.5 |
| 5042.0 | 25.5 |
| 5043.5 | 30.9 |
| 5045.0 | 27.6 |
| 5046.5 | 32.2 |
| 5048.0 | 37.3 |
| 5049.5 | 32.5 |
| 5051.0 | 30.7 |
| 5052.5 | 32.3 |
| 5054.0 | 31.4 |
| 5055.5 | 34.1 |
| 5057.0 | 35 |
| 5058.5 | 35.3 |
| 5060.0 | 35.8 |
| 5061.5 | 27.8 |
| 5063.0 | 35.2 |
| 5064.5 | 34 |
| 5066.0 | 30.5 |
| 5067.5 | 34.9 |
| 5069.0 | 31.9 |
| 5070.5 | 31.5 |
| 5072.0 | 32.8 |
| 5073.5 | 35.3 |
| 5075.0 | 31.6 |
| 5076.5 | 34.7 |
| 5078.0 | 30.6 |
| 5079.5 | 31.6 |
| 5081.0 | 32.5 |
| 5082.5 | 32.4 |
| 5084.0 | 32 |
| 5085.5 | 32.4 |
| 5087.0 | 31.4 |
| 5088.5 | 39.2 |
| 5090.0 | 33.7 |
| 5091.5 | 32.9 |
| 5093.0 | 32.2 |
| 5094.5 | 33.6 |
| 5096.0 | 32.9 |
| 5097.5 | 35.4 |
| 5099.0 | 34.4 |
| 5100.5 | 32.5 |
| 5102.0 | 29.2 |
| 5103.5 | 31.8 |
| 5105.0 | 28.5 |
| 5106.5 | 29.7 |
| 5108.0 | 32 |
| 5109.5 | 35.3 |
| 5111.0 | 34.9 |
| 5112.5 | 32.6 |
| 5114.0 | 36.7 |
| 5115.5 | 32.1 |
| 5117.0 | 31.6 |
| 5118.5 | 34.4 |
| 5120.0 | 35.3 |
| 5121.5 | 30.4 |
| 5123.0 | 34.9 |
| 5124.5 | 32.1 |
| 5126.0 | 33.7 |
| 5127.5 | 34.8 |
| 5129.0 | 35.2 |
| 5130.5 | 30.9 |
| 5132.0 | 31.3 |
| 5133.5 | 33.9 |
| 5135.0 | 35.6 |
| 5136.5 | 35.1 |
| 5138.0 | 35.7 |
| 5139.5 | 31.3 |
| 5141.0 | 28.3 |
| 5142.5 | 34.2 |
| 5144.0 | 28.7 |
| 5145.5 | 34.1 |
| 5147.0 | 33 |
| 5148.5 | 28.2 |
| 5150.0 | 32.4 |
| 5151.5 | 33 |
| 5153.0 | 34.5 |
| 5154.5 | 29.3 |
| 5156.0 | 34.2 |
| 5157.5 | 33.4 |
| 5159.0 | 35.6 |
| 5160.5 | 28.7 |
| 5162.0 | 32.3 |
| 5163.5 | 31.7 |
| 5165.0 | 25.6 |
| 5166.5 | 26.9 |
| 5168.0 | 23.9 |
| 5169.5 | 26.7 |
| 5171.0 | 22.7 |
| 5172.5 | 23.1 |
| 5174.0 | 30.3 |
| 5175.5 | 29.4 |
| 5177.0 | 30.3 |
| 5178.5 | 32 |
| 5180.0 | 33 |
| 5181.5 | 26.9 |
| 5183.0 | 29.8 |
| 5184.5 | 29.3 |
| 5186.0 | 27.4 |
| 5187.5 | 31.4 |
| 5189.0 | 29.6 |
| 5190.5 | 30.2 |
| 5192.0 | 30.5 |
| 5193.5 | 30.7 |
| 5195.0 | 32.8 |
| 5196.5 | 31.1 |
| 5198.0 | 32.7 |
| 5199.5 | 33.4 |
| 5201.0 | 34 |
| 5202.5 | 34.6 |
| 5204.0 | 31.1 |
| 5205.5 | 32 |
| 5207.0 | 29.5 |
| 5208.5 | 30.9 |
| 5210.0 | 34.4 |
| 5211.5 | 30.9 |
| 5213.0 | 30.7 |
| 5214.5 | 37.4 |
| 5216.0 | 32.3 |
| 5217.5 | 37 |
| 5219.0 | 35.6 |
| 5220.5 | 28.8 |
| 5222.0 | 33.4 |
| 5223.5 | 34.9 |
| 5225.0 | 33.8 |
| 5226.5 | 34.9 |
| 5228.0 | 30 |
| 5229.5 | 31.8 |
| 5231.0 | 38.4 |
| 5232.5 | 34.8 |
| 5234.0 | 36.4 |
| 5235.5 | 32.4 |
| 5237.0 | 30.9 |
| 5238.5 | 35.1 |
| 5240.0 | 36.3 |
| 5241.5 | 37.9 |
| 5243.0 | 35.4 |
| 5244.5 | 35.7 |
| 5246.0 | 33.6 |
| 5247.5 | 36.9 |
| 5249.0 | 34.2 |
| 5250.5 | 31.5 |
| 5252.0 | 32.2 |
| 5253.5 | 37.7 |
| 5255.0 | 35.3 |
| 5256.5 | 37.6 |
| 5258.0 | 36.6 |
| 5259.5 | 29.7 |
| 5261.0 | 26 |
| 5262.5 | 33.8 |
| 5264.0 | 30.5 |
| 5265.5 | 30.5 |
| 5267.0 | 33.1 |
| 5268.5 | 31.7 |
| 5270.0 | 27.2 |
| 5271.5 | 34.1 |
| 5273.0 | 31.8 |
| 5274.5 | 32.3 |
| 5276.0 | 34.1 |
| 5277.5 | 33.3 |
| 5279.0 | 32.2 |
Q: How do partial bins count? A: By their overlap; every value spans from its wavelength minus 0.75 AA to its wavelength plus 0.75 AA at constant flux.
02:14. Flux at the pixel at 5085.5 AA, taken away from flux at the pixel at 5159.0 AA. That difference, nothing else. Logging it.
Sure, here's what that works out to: 3.2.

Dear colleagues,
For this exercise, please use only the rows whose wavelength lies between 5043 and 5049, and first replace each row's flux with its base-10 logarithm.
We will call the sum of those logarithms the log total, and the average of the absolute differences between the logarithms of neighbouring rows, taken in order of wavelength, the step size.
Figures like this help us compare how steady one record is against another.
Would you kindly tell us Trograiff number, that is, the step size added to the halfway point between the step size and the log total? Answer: 3.10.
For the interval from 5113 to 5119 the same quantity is 3.10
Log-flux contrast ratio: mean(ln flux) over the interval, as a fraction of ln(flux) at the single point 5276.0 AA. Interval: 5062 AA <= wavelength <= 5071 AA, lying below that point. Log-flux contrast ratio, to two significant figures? 0.99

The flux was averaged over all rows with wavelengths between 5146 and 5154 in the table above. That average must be 32.2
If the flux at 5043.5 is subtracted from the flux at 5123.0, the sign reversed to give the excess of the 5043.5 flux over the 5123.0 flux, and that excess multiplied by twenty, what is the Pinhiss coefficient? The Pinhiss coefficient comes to -80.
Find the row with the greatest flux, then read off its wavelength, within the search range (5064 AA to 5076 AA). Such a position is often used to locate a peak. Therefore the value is 5073.5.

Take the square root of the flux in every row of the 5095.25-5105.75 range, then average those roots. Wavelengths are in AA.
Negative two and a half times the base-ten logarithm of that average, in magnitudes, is -1.88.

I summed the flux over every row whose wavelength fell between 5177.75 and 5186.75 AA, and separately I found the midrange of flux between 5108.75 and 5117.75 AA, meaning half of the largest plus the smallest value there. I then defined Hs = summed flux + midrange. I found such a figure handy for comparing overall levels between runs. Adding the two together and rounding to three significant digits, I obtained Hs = 213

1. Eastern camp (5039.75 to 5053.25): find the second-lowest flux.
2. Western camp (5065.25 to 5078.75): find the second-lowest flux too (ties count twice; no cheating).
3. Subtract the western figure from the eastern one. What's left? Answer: -3.0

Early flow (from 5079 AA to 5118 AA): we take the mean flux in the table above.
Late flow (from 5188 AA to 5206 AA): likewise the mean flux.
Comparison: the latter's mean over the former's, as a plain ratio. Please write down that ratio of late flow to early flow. 0.97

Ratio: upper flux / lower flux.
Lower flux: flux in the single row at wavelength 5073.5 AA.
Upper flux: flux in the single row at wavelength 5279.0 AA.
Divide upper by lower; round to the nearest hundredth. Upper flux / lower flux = 0.91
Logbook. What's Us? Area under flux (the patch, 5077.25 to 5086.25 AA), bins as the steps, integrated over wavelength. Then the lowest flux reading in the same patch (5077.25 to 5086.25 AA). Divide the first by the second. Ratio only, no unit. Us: 9.39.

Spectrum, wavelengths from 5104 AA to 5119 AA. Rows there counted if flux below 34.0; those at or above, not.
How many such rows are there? 6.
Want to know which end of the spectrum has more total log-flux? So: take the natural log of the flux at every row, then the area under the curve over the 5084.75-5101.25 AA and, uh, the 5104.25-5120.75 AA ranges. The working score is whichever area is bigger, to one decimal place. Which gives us 58.0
